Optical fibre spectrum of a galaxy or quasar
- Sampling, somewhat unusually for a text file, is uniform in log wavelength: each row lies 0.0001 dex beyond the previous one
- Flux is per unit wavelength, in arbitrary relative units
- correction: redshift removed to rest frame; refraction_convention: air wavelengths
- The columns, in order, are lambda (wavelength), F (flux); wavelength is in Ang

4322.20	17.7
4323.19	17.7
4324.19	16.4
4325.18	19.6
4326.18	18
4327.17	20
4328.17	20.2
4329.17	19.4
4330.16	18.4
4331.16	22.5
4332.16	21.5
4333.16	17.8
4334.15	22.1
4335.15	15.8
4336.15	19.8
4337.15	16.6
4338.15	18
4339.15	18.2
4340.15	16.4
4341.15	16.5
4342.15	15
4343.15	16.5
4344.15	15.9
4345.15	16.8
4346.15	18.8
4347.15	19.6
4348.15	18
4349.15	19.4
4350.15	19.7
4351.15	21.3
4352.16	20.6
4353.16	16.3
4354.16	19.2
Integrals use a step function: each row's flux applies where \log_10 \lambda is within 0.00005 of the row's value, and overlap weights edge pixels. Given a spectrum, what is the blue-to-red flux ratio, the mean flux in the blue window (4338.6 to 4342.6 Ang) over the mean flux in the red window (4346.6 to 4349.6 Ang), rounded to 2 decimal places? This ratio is 0.87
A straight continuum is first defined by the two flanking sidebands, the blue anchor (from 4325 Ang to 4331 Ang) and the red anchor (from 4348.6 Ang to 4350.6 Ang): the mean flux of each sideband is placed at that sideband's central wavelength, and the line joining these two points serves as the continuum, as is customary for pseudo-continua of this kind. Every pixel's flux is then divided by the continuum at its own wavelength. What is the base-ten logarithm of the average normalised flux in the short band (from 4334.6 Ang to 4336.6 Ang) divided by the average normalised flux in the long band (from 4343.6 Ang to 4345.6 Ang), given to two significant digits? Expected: 0.039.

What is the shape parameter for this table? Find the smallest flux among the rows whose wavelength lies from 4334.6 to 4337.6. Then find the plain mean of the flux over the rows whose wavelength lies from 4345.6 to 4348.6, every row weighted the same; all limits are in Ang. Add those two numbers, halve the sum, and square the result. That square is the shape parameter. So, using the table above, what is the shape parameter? 299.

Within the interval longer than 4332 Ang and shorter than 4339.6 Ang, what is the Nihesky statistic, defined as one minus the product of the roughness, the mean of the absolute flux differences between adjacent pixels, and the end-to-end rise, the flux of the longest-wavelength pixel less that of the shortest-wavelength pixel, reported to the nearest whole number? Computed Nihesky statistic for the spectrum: 12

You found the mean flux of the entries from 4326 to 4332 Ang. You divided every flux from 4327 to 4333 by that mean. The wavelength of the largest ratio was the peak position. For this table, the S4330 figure 4331.16 Ang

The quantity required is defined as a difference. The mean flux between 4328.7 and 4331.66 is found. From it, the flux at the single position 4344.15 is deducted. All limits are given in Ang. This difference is 4.2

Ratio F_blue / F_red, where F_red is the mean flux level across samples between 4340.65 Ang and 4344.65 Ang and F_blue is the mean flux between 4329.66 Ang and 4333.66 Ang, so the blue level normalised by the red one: 1.26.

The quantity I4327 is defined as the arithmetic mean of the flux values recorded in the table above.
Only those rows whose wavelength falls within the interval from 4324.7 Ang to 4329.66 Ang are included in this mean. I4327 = 19.4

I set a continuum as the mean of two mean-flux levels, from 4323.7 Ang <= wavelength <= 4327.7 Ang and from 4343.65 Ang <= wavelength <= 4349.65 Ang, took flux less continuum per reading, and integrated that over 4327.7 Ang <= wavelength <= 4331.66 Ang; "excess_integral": 7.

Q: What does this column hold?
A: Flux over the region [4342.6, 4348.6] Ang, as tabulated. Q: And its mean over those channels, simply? 17.6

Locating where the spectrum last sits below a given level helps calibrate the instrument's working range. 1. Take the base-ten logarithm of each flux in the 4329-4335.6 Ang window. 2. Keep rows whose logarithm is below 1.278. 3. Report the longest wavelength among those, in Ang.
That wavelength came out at 4335.15 Ang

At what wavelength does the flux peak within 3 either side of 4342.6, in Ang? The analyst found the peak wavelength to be 4345.15 Ang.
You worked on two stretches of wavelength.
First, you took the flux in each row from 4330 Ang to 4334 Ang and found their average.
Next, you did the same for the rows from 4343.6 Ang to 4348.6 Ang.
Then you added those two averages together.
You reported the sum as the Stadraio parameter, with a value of 38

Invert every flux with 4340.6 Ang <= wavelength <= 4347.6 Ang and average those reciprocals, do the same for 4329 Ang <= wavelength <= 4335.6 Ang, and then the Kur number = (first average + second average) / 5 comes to 0.0222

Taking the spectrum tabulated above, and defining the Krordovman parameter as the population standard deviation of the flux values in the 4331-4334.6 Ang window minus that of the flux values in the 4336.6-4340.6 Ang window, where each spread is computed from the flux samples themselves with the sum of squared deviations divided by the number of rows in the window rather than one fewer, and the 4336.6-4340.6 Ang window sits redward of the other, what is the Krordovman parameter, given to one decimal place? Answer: 1.1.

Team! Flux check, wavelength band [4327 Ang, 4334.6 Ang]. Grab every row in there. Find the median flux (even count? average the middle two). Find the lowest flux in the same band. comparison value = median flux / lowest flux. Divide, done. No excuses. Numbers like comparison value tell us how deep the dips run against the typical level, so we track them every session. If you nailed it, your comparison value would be 1.13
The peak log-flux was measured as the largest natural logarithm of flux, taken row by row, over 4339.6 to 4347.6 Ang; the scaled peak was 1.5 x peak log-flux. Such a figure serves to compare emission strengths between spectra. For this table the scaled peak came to 4.46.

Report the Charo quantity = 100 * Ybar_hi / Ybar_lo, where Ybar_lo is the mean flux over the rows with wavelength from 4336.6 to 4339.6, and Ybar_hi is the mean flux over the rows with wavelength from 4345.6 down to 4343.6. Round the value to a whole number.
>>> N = 93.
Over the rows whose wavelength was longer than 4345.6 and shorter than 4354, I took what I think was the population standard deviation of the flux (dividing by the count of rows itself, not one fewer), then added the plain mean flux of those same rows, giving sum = 20.7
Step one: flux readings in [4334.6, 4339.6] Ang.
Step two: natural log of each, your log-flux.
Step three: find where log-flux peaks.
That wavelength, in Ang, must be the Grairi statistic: 4336.15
